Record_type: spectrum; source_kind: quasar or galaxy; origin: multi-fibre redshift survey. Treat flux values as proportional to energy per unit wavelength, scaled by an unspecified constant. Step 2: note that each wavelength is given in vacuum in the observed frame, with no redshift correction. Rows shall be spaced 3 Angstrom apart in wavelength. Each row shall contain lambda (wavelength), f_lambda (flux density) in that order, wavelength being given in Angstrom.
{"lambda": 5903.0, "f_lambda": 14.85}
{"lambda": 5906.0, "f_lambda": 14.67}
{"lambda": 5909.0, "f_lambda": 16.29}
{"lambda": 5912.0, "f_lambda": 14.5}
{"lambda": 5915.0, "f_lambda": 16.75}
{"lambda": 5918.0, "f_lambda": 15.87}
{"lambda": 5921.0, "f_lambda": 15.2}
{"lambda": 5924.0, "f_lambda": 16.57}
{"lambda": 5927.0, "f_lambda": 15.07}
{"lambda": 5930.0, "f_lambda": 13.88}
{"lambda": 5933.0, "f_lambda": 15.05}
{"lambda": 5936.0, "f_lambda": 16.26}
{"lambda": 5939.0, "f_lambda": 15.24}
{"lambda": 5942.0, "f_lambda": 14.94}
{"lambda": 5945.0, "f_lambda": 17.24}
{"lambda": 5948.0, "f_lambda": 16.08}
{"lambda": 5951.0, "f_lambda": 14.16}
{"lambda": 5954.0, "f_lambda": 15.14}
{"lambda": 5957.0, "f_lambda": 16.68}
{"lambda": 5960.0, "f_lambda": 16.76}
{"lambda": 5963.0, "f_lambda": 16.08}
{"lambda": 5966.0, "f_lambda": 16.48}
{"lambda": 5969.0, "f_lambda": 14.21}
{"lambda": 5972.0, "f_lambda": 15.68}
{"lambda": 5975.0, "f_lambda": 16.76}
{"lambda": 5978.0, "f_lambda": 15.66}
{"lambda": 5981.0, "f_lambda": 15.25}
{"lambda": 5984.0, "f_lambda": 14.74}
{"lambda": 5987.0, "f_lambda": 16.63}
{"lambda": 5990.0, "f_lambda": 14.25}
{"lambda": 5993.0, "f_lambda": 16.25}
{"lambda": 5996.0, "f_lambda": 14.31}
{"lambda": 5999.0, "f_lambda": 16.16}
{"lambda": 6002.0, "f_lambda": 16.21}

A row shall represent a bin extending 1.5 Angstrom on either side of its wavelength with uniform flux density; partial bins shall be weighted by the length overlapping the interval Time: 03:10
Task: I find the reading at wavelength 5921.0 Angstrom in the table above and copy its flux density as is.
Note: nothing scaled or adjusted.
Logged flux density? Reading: 15.2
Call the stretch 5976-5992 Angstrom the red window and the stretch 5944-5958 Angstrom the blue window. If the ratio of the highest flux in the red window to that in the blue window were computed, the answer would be 0.96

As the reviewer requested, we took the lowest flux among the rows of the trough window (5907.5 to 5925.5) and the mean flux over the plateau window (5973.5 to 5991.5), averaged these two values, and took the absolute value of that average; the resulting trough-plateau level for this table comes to 15.0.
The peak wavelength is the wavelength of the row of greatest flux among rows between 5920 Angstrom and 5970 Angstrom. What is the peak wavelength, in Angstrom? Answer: 5945.0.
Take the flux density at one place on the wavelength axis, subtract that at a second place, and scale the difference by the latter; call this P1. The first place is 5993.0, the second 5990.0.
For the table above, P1 0.14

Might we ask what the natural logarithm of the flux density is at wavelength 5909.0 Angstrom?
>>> 2.79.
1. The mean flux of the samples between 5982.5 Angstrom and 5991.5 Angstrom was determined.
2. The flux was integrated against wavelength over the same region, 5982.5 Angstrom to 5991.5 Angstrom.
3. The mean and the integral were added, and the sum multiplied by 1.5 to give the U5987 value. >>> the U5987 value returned 228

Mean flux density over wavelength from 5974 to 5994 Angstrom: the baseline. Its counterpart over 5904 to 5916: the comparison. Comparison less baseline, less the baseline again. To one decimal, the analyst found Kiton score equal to -15.7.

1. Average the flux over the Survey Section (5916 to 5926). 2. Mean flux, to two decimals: 15.88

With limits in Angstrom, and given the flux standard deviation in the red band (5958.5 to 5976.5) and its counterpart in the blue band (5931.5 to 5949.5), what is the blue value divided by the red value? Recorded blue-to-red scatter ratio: 0.92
